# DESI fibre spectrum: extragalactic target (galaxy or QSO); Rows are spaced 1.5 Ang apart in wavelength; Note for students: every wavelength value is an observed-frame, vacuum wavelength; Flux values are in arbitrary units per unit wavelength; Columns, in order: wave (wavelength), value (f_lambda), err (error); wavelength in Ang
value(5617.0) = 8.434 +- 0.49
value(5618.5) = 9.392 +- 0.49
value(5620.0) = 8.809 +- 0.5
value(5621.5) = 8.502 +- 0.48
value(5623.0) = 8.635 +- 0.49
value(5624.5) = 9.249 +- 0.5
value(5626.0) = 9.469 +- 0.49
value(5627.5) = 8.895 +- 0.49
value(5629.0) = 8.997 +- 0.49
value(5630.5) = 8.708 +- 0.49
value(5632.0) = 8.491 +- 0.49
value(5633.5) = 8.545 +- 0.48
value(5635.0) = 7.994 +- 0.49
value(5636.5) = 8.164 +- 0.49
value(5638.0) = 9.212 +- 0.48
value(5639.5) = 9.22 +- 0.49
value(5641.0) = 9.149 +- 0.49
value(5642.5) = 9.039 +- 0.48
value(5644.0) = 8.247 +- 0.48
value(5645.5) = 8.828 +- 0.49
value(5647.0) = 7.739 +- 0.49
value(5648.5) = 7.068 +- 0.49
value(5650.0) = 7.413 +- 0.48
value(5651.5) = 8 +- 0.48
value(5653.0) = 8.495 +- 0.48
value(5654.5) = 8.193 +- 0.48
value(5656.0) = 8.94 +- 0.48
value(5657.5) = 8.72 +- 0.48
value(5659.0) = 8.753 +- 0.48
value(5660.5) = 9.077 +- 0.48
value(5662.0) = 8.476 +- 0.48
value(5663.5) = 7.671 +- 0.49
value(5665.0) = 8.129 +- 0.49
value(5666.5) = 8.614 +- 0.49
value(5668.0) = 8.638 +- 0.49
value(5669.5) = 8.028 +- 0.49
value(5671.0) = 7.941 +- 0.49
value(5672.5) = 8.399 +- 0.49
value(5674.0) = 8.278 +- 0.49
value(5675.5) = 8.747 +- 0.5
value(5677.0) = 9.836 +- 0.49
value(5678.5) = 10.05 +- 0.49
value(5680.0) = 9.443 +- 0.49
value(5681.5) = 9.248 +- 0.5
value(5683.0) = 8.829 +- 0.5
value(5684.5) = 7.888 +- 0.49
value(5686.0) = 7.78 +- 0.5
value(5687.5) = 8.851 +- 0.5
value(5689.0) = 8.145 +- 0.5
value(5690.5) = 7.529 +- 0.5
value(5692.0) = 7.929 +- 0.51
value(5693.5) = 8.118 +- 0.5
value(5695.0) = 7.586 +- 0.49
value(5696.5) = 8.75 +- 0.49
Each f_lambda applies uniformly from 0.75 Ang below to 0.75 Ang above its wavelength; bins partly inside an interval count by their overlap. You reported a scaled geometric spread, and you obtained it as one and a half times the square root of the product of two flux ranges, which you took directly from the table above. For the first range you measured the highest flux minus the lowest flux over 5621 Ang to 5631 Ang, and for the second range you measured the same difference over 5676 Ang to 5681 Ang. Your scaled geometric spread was 1.1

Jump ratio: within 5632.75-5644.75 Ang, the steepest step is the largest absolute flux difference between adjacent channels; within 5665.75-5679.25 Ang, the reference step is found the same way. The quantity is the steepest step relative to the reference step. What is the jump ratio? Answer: 1.0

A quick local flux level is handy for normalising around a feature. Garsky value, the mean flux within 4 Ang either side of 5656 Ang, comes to 8.62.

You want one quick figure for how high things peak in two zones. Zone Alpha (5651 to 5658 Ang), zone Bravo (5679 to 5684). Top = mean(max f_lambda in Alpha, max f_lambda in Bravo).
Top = 9.19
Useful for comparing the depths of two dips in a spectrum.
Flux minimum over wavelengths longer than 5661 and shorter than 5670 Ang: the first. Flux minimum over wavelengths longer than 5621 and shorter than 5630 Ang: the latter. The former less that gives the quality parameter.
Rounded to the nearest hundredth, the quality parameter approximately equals -0.83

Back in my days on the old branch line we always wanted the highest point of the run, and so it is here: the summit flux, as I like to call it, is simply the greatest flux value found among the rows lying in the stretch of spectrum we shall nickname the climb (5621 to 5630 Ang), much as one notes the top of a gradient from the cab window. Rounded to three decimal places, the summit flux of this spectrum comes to 9.469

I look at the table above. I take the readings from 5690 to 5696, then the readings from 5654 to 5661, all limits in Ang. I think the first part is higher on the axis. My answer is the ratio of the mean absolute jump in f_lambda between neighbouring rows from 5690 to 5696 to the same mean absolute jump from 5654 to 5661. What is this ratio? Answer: 1.13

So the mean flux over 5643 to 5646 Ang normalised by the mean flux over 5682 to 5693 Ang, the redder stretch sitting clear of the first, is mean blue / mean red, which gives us 1.05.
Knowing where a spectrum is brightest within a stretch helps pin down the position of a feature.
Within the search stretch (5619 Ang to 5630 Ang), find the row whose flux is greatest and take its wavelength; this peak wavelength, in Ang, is 5626.0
